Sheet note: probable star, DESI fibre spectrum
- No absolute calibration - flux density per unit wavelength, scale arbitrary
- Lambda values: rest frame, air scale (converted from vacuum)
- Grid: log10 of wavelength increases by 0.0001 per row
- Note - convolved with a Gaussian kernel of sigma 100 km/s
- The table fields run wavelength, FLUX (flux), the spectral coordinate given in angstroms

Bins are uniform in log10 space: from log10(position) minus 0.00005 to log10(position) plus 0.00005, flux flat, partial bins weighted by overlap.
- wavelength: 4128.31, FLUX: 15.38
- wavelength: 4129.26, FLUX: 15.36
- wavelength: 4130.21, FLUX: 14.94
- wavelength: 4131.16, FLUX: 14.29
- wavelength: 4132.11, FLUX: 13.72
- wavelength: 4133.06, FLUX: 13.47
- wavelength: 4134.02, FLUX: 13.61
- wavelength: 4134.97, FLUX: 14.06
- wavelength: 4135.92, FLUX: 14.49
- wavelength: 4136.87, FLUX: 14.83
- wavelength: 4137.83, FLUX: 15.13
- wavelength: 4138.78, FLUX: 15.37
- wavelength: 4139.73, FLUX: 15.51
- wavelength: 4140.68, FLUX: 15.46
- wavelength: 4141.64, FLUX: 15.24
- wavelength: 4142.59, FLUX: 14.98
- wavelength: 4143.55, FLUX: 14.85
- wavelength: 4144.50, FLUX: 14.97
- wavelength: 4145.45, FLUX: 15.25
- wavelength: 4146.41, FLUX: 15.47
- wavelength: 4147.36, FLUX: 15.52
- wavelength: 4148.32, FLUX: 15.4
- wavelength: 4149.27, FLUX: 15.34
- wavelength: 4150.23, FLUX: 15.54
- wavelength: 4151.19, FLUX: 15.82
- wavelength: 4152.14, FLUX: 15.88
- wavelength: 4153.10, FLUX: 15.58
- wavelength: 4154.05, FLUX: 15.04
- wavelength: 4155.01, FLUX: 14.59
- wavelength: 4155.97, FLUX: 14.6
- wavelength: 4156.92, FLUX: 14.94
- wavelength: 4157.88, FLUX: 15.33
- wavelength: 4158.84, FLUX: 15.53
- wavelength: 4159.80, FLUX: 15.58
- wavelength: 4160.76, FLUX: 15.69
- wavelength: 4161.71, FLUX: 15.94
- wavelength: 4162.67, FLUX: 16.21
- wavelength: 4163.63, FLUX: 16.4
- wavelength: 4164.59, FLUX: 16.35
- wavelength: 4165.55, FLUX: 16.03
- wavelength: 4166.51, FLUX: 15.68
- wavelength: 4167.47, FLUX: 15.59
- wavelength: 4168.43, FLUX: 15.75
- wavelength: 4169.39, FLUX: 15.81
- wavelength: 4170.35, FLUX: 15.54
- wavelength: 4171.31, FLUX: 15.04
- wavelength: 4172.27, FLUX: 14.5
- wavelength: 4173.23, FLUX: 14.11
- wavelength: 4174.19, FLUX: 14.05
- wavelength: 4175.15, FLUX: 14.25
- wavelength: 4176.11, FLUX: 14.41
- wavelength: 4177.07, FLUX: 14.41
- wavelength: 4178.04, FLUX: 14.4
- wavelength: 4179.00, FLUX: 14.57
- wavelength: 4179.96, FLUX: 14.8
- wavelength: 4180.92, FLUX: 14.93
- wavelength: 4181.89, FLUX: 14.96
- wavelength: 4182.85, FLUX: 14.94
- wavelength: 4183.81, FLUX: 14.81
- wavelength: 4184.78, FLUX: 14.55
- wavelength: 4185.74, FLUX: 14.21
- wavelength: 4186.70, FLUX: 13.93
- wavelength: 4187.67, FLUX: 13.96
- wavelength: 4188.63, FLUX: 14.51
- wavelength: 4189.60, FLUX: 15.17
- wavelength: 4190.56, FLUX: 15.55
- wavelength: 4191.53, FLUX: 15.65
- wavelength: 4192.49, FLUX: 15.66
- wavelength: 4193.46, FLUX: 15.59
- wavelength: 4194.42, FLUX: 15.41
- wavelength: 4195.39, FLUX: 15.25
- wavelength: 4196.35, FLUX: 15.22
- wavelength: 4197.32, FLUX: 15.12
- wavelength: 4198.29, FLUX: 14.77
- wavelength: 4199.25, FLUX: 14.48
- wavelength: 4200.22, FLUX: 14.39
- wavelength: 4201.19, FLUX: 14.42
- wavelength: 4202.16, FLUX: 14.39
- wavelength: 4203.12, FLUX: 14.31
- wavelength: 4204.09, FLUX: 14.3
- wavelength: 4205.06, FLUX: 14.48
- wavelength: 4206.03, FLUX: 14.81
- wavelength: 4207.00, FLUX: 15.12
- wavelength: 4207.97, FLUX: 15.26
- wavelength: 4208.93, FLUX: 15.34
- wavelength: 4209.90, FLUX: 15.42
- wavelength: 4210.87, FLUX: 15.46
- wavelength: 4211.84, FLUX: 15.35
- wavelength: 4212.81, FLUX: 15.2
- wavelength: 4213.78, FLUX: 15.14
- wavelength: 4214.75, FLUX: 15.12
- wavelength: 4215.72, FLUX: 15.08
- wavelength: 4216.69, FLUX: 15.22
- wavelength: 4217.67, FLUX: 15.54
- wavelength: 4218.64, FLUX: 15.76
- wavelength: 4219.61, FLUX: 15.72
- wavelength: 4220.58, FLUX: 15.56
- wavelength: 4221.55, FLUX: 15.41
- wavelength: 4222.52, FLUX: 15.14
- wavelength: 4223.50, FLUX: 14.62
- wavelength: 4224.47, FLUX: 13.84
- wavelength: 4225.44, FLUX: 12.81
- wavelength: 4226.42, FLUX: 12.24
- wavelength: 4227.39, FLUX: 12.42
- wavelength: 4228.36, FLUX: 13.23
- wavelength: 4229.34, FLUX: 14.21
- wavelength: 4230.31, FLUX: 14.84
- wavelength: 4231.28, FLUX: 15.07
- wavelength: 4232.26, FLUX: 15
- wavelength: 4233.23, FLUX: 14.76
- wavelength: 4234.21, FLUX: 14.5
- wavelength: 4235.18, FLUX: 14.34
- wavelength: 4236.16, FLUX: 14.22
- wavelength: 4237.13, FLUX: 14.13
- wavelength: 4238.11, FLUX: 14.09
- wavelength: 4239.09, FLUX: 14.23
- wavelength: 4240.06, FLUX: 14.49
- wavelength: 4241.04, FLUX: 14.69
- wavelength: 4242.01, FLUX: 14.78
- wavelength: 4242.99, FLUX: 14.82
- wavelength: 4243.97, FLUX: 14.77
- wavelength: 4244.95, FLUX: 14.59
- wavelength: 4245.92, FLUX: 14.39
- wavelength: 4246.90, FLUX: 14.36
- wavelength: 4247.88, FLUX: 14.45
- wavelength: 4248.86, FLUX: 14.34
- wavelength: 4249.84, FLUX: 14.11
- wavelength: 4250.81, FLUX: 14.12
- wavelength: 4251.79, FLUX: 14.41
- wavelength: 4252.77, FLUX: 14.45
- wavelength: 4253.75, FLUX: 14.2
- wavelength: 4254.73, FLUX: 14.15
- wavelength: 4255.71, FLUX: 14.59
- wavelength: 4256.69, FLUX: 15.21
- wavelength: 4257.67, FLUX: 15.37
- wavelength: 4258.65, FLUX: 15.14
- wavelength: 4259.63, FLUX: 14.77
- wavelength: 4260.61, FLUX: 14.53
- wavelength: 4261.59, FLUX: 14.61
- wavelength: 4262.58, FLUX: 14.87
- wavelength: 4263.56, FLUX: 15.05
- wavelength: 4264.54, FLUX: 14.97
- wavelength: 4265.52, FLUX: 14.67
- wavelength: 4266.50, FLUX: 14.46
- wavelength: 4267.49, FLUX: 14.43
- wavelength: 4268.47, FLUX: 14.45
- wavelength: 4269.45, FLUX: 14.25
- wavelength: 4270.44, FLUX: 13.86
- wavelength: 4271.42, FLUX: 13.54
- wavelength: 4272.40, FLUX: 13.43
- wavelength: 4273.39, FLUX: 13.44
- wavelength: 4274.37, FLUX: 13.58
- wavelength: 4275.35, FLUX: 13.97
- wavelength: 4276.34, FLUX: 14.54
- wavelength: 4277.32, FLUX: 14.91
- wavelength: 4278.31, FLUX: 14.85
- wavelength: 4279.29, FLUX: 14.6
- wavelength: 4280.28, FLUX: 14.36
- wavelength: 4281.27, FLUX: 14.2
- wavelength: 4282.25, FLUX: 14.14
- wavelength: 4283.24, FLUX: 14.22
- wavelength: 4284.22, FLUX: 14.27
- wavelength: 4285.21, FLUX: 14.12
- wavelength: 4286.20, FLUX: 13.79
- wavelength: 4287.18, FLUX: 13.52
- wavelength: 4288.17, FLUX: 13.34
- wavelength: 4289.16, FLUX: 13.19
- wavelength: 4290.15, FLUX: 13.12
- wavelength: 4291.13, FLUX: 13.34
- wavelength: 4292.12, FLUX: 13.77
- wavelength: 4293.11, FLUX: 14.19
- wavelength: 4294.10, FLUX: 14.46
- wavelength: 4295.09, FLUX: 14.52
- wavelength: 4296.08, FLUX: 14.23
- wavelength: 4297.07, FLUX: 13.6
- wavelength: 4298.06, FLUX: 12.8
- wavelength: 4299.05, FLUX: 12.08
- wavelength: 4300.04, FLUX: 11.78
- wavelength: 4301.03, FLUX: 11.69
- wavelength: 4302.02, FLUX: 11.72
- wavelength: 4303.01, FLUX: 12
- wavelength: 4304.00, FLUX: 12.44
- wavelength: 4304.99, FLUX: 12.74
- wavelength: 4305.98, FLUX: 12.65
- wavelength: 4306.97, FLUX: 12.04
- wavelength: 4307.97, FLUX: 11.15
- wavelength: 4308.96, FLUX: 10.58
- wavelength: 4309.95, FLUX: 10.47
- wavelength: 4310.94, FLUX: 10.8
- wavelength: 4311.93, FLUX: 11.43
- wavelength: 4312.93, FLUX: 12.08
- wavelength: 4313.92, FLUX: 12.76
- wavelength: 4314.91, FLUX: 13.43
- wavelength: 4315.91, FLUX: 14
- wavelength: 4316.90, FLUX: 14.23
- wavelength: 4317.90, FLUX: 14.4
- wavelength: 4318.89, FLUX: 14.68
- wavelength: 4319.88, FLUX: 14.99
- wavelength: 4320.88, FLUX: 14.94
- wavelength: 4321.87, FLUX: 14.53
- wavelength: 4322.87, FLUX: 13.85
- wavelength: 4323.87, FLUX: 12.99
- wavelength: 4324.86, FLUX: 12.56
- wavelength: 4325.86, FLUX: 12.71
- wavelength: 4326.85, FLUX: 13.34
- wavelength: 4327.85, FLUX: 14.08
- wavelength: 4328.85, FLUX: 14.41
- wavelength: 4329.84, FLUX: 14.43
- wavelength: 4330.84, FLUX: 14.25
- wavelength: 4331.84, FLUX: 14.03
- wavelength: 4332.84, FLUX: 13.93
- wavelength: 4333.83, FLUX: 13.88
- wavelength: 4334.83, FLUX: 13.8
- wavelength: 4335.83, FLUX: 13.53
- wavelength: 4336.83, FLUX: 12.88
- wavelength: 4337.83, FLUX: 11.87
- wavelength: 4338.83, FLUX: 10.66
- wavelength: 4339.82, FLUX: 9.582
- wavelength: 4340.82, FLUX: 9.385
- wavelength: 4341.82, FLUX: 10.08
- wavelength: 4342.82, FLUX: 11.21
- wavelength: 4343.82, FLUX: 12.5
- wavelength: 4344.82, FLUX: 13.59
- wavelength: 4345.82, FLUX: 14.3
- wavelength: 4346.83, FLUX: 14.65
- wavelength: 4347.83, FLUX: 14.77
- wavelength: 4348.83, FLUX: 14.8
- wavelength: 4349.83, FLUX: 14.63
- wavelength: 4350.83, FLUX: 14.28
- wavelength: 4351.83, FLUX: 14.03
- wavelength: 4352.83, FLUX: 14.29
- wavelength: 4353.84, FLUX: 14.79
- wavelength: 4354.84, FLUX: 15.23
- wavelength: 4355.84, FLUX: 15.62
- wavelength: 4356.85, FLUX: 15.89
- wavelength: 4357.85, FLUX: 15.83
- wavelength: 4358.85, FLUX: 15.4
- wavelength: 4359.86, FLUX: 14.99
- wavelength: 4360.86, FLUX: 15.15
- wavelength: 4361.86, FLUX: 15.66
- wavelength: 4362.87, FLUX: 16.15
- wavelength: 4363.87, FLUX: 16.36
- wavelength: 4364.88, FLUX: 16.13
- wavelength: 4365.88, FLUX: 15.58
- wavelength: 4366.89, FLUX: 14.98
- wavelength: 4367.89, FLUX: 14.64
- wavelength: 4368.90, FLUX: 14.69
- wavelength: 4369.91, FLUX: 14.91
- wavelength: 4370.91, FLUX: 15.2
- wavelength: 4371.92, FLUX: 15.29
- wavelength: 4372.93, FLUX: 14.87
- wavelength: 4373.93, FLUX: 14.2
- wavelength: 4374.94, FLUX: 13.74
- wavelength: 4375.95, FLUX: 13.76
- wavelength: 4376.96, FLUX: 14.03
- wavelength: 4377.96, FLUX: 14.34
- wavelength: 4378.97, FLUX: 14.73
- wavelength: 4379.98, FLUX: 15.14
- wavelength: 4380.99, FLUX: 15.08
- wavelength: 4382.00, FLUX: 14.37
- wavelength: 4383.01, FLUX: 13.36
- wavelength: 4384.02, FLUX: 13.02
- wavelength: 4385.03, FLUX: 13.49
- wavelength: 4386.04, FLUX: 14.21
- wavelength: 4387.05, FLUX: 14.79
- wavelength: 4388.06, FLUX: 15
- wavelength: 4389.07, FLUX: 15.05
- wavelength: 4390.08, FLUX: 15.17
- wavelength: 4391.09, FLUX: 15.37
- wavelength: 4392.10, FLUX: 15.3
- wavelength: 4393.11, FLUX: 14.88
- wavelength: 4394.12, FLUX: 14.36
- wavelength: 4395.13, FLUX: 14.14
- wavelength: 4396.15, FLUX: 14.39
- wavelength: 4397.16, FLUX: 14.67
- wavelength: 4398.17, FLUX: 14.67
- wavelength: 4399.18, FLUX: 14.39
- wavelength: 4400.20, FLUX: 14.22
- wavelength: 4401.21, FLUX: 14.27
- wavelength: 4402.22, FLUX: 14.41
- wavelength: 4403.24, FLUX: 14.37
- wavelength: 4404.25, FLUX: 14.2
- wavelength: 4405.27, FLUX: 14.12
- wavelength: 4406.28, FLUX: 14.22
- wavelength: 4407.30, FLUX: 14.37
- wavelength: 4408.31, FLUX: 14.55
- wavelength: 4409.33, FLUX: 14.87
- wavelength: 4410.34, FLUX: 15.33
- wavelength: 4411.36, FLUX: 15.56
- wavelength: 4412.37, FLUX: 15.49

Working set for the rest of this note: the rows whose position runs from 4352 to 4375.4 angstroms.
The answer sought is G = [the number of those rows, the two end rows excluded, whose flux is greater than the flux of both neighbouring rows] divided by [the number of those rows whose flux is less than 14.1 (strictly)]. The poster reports 3.00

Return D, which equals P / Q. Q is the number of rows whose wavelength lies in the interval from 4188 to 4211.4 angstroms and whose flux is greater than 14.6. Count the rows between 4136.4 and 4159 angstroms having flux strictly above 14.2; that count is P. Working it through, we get 1.5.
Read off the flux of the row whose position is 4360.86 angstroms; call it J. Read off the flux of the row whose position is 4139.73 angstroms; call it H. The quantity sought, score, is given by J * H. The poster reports 235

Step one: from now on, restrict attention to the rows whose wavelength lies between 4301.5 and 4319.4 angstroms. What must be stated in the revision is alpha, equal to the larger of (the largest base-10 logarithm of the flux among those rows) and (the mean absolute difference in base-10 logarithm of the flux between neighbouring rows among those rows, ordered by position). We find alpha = 1.17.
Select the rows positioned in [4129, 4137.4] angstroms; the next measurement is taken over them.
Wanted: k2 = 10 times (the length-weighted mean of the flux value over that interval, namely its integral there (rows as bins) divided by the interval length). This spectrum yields 143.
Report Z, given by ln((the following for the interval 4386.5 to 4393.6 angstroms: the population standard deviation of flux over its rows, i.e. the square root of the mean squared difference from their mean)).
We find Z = -1.6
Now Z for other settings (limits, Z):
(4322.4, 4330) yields -0.4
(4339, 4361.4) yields 0.7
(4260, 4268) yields -1.5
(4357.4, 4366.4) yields -0.8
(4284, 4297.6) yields -0.8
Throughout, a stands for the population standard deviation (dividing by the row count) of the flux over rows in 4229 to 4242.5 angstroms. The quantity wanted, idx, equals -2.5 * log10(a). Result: 1.2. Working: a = 0.32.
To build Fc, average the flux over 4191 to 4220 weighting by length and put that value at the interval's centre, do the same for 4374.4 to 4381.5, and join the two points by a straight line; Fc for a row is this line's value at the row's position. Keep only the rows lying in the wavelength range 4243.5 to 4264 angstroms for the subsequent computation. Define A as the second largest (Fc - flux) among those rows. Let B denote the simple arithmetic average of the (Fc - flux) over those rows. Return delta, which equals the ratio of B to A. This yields 0.39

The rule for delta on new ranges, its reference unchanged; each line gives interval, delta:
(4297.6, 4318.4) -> 0.59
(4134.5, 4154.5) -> 0.14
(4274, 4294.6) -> 0.48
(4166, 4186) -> 0.35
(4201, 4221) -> -0.03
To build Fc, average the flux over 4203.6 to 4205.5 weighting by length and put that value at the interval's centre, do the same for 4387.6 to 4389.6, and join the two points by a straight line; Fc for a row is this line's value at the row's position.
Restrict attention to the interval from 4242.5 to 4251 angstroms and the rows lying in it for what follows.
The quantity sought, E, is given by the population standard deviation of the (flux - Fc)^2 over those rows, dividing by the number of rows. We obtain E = 0.06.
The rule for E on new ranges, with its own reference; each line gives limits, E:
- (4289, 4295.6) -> 0.96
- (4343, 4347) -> 2.22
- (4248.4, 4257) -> 0.13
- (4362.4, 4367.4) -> 0.74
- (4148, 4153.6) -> 0.57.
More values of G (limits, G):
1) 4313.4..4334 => 0.17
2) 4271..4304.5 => 0.15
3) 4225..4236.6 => 0.25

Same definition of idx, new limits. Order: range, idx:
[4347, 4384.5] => 0.3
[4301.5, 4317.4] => -0.1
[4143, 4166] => 0.8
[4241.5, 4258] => 1.1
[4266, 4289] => 0.9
